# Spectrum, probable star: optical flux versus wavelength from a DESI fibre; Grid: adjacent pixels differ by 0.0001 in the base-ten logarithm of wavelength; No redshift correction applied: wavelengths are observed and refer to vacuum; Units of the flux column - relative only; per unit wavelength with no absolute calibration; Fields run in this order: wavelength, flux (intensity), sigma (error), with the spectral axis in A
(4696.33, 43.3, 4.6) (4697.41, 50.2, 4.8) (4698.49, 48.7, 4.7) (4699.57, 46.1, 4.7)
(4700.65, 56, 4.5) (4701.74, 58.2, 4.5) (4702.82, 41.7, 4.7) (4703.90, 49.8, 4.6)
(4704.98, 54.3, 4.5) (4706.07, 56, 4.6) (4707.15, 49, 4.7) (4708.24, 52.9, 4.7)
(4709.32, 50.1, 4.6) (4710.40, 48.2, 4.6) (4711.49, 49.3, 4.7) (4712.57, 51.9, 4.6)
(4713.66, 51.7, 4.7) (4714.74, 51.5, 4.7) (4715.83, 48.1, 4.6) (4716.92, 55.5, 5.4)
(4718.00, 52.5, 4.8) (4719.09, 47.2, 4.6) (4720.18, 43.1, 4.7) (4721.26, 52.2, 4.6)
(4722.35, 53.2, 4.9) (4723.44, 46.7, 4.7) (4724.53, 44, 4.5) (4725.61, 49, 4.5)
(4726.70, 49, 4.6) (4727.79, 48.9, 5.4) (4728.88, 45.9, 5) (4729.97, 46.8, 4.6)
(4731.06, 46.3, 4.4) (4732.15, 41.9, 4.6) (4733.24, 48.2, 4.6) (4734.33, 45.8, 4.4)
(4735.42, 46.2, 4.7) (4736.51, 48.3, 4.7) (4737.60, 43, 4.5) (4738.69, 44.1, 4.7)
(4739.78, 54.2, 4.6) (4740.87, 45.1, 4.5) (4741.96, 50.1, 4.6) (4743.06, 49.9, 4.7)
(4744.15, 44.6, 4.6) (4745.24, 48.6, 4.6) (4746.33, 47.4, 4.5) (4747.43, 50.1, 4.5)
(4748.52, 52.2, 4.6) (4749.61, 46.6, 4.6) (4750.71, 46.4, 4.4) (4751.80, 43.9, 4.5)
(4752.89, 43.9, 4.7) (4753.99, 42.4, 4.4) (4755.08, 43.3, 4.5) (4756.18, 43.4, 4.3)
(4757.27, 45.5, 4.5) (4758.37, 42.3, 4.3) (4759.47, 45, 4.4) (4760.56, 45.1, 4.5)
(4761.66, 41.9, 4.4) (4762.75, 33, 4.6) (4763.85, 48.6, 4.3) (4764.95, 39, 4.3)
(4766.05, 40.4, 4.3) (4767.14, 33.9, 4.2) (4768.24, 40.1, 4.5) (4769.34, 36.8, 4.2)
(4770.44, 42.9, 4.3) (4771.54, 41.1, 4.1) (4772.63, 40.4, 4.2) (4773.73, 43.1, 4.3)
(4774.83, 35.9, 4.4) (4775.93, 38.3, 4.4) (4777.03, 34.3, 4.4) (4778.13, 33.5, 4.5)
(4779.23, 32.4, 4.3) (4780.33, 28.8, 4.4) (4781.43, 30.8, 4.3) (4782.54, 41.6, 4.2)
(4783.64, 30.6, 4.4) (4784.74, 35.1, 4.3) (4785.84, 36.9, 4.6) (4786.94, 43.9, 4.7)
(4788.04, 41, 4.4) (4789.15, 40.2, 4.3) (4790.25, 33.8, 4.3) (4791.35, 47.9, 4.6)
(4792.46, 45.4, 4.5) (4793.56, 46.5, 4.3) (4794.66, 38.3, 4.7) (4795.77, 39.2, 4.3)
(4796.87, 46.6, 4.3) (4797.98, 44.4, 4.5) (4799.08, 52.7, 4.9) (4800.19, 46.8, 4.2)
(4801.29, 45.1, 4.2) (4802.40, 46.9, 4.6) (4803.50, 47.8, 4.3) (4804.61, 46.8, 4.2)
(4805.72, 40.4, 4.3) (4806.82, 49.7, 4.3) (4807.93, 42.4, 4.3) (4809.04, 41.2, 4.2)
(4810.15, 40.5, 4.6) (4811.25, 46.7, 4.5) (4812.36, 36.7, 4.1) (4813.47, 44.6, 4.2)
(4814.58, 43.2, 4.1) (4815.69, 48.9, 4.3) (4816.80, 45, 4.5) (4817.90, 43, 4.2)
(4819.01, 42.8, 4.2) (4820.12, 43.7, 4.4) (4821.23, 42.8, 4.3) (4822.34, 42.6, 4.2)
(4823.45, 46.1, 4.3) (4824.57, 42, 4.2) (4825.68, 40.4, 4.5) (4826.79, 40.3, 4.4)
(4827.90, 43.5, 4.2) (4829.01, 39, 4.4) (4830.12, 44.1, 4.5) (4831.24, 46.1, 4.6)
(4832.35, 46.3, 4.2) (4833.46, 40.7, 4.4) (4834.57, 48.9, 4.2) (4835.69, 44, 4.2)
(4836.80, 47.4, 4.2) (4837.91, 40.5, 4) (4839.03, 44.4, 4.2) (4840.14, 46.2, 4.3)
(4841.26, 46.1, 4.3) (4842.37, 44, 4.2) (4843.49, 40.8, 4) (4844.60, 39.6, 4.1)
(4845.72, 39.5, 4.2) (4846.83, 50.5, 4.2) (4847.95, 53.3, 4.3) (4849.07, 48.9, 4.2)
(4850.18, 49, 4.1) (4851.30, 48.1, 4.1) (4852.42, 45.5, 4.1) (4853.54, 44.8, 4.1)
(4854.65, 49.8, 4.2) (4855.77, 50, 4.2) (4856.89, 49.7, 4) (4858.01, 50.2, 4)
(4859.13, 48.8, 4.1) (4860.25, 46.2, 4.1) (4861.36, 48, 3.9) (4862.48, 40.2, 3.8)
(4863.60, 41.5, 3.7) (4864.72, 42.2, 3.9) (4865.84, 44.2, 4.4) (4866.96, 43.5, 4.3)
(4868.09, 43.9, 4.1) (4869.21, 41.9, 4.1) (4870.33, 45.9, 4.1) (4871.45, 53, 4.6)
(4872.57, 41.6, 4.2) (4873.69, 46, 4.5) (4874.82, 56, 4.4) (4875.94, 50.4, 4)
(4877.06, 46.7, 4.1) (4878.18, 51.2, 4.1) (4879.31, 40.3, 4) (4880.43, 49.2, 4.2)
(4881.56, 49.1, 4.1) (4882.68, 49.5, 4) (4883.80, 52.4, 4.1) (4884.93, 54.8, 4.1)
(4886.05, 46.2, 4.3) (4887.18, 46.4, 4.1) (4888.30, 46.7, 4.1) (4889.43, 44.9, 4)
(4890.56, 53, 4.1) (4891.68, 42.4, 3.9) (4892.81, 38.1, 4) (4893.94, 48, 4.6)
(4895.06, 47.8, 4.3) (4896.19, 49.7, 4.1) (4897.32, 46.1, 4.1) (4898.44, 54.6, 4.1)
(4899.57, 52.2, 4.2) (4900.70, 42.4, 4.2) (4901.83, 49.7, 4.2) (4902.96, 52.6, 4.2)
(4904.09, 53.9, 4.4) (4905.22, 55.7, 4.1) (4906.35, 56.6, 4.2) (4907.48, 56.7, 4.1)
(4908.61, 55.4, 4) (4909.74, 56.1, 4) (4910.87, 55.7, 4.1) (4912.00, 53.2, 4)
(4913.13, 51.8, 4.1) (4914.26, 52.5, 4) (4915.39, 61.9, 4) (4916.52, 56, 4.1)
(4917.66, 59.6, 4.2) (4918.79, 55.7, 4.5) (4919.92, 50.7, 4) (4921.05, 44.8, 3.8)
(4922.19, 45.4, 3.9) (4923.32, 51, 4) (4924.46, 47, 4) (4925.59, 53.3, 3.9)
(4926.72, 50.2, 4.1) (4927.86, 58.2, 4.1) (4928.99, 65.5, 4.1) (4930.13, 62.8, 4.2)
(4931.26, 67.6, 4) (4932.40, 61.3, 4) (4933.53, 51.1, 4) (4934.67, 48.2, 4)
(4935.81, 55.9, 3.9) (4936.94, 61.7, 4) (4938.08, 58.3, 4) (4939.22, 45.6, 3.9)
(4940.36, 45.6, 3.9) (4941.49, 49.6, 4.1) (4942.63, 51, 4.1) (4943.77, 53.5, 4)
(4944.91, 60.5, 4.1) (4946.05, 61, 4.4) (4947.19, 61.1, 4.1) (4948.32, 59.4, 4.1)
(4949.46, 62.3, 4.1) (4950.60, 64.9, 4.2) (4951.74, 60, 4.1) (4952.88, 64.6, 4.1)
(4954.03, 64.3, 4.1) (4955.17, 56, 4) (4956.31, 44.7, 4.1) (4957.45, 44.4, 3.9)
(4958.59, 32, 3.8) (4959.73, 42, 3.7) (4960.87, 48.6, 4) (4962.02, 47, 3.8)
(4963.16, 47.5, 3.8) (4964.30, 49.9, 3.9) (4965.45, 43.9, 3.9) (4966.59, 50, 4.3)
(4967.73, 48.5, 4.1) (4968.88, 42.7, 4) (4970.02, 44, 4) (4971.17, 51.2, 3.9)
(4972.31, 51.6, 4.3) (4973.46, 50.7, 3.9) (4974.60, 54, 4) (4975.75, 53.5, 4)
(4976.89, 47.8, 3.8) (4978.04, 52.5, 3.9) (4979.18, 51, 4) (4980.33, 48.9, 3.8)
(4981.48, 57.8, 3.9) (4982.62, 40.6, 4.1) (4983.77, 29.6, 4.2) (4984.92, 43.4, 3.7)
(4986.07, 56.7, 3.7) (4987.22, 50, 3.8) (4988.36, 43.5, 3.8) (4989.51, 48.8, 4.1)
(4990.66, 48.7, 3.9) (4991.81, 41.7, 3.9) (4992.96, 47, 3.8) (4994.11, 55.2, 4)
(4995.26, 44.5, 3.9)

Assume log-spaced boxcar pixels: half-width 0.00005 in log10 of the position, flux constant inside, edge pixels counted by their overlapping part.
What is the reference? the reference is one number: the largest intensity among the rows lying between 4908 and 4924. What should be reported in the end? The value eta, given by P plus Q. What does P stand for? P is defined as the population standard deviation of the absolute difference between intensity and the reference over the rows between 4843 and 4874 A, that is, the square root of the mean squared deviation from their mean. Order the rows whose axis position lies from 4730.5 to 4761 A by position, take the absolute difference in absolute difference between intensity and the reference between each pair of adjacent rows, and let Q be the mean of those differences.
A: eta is 7.0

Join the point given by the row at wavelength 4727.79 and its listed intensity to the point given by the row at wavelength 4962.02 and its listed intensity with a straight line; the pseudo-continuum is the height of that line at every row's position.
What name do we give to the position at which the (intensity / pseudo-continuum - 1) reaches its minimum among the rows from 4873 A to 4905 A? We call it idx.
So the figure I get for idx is 4892.81 A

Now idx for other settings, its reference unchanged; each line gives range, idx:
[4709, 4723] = 4720.18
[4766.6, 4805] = 4780.33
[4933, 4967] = 4958.59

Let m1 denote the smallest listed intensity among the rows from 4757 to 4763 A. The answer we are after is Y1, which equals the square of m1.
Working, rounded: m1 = 33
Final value 1089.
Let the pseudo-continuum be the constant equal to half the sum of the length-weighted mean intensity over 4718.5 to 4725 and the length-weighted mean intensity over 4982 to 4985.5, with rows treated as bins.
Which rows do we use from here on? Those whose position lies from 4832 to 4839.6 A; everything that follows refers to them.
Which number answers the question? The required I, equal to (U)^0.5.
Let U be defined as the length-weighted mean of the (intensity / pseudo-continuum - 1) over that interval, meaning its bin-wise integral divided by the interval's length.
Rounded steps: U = 0.037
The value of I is 0.19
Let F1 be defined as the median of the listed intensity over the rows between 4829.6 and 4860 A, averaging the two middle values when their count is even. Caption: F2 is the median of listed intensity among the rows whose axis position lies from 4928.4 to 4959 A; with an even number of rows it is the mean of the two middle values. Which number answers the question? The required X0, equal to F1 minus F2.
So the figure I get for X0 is -13.2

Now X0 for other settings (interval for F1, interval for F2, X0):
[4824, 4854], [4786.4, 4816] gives -0.2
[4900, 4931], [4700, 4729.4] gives 4.1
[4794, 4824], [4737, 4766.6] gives -0.6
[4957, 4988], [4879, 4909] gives -0.9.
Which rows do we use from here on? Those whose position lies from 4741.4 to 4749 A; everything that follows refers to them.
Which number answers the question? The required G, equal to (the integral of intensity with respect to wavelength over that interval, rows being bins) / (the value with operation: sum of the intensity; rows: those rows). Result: 1.08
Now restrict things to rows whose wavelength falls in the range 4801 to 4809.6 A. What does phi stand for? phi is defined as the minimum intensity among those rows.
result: 40.4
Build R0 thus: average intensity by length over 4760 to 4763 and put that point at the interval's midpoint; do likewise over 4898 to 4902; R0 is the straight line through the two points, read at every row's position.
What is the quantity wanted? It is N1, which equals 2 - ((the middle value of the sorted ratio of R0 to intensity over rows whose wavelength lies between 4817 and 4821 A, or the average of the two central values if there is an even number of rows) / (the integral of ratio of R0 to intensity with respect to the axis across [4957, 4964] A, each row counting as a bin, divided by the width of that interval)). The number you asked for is 1.2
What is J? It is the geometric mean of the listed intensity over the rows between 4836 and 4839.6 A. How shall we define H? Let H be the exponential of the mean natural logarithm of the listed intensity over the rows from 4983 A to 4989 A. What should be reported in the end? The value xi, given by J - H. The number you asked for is 0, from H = 43.6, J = 44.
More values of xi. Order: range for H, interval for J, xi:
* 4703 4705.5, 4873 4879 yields -2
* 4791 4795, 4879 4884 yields 4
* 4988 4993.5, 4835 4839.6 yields -2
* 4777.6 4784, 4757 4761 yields 12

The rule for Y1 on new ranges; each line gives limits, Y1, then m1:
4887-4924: 1452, 38.1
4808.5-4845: 1347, 36.7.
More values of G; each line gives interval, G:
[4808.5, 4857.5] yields 1.11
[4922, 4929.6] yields 1.09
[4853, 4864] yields 1.10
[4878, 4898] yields 1.11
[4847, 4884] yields 1.12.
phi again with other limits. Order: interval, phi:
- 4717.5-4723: 43.1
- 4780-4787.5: 28.8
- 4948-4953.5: 59.4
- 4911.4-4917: 51.8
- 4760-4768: 33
